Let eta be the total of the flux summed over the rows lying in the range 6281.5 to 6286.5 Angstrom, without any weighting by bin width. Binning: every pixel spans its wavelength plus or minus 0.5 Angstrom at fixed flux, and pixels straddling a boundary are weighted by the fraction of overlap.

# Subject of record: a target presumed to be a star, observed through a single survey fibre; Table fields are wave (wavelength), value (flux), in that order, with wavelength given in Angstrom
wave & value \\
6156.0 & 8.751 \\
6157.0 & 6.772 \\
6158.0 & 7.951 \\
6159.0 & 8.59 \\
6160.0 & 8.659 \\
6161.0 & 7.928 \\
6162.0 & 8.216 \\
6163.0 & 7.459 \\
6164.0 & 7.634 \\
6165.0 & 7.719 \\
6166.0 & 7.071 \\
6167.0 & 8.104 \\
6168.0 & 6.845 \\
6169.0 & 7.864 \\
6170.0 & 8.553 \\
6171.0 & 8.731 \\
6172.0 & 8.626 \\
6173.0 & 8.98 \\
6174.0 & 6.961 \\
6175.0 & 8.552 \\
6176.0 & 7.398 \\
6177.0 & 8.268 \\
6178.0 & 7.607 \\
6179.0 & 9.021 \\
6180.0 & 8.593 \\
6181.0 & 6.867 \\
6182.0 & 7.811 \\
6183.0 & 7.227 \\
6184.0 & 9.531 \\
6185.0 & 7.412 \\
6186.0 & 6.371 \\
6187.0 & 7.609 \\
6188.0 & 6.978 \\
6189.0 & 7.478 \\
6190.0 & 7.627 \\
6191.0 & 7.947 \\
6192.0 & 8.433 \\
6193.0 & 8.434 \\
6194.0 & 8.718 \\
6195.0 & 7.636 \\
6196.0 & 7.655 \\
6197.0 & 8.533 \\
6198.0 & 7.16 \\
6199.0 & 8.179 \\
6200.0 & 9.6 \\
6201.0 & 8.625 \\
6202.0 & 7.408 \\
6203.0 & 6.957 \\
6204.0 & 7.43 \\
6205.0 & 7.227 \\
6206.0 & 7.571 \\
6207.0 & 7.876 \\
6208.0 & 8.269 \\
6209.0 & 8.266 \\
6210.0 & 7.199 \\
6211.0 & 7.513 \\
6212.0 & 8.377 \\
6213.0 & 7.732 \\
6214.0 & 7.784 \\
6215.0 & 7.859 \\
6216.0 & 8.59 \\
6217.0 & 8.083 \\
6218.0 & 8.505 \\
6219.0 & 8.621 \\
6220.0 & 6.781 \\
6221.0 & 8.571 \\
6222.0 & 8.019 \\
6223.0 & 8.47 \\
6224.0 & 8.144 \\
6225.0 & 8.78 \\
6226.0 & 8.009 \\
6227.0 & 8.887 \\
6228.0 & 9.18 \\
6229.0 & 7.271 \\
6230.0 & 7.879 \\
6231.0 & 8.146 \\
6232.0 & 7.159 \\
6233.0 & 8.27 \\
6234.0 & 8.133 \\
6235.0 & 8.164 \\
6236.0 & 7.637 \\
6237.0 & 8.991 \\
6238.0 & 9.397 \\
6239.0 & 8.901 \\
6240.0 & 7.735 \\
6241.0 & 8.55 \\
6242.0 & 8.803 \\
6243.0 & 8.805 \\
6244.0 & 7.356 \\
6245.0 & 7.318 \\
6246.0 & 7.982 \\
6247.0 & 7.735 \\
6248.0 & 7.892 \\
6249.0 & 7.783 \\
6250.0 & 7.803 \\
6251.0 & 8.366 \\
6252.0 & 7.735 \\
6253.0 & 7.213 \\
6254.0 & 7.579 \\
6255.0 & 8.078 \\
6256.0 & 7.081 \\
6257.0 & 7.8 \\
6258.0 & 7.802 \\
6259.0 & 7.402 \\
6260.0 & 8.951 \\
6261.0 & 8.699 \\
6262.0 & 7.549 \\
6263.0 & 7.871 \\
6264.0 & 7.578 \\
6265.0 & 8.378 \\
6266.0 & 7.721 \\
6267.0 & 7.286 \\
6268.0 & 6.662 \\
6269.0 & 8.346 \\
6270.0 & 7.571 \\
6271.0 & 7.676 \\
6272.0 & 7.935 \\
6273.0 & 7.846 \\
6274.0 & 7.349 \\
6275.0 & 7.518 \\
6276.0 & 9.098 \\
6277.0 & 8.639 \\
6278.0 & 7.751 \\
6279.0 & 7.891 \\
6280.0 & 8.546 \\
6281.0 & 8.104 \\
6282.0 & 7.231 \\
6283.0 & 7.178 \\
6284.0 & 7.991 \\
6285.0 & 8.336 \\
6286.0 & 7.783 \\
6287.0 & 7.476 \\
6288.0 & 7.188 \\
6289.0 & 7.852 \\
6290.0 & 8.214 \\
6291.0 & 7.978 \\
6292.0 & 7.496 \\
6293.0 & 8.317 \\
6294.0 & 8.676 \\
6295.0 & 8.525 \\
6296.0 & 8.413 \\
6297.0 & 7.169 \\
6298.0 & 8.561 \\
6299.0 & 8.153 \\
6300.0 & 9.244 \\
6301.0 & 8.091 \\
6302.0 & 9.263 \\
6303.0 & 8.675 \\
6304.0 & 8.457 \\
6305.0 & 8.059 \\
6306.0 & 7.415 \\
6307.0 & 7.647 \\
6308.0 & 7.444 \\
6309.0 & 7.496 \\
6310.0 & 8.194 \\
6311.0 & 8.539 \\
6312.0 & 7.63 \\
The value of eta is 38.5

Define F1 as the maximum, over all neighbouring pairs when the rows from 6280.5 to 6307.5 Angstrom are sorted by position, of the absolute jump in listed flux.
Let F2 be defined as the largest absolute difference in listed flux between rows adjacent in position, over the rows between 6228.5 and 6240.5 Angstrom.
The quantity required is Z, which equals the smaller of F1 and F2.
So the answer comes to 1.35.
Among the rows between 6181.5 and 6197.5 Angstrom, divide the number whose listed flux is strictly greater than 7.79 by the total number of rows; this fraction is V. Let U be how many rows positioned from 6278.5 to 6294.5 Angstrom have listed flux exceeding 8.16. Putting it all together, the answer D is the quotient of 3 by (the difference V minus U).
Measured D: -0.66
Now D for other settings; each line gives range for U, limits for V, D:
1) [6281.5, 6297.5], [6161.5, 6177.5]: -0.55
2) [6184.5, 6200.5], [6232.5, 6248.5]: -0.56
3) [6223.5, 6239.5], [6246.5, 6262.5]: -0.40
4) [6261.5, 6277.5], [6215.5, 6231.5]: -0.96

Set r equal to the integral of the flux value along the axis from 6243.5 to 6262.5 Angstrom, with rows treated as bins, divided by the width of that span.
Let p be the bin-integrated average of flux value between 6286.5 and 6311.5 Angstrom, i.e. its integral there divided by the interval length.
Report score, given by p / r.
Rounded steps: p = 8.10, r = 7.8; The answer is 1.04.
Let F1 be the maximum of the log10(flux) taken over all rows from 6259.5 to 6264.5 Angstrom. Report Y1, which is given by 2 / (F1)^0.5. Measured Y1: 2.05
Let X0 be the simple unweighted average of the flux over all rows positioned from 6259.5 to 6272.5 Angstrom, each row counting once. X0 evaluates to 7.86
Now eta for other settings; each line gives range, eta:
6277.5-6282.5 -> 39.5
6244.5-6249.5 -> 38.7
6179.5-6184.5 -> 40.0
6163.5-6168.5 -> 37.4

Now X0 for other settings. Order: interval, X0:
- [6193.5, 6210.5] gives 7.90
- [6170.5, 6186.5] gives 8.00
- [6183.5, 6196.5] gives 7.83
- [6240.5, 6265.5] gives 7.92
